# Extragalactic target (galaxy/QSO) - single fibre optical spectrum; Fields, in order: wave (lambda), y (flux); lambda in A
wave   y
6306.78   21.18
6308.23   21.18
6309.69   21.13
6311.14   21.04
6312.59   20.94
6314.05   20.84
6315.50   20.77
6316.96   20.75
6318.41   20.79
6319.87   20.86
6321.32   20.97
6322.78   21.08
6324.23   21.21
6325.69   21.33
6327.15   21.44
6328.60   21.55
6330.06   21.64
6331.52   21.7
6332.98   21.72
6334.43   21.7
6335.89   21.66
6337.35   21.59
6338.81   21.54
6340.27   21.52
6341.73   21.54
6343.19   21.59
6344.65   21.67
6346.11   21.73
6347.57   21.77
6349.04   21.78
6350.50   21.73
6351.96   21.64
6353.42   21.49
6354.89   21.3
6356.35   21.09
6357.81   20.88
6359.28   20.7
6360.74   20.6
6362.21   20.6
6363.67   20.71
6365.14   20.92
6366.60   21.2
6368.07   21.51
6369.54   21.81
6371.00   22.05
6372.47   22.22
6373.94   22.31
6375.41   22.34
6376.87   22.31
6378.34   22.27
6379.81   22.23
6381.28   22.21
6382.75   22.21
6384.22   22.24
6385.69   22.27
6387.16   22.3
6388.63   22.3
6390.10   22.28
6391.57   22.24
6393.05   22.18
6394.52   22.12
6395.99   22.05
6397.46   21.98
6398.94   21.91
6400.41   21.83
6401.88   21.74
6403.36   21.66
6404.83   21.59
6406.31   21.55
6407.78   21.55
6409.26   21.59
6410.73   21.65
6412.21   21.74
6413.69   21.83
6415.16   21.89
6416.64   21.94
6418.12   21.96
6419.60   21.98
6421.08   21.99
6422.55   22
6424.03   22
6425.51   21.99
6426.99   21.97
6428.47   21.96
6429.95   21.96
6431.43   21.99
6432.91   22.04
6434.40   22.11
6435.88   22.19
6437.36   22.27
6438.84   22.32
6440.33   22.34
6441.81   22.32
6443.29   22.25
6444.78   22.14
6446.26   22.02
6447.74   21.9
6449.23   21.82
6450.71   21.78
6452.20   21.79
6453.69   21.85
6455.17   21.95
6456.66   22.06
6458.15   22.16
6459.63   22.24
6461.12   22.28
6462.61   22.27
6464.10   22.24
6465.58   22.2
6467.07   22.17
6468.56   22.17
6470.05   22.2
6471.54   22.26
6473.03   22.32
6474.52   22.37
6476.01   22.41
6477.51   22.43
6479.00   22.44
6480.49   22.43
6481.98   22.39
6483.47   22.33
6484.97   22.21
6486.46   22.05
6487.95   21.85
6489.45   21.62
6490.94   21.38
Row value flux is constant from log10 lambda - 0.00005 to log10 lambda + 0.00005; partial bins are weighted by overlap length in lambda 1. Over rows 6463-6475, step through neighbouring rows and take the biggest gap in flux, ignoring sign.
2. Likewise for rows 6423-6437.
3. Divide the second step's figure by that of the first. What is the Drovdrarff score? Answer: 1.3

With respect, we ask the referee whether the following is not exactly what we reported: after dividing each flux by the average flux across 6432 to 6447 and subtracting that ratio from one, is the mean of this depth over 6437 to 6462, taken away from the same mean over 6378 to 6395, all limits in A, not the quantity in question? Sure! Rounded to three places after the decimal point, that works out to -0.007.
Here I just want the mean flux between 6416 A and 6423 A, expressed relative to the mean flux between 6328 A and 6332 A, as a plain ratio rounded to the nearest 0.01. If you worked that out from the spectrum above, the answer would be 1.02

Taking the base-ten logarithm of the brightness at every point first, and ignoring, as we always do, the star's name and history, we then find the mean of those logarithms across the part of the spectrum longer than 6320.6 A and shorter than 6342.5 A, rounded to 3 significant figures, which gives 1.33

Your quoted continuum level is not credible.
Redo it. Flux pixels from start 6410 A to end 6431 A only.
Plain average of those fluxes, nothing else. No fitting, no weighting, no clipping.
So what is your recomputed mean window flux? 21.92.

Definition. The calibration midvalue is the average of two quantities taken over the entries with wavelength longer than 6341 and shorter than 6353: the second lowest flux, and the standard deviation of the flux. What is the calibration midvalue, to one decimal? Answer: 10.8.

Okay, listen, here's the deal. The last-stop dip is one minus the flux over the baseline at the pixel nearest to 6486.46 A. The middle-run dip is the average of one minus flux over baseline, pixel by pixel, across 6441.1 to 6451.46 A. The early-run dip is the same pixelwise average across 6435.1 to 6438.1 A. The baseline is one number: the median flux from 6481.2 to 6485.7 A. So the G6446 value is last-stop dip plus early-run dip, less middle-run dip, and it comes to 0.00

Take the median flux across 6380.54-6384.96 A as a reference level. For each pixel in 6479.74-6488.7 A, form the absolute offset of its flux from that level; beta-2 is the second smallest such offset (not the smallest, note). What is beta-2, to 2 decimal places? 0.12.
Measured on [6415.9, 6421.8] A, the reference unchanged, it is 0.23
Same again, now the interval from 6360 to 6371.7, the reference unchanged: 0.40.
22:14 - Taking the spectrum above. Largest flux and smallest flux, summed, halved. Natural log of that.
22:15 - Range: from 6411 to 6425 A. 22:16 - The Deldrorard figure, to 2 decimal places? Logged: 3.09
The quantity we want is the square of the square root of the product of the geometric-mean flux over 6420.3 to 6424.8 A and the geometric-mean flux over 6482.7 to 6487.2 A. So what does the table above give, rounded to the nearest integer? 488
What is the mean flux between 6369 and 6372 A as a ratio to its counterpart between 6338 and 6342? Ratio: 1.02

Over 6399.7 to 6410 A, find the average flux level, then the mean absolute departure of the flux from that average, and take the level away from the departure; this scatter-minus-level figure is -21.6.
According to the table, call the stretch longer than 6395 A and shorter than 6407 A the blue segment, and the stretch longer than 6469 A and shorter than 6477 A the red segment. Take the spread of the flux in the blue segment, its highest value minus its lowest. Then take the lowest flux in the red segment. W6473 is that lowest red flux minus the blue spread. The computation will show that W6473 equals 21.7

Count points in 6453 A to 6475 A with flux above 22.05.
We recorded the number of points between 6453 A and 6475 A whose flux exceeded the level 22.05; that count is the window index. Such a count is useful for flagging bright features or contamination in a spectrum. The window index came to 13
